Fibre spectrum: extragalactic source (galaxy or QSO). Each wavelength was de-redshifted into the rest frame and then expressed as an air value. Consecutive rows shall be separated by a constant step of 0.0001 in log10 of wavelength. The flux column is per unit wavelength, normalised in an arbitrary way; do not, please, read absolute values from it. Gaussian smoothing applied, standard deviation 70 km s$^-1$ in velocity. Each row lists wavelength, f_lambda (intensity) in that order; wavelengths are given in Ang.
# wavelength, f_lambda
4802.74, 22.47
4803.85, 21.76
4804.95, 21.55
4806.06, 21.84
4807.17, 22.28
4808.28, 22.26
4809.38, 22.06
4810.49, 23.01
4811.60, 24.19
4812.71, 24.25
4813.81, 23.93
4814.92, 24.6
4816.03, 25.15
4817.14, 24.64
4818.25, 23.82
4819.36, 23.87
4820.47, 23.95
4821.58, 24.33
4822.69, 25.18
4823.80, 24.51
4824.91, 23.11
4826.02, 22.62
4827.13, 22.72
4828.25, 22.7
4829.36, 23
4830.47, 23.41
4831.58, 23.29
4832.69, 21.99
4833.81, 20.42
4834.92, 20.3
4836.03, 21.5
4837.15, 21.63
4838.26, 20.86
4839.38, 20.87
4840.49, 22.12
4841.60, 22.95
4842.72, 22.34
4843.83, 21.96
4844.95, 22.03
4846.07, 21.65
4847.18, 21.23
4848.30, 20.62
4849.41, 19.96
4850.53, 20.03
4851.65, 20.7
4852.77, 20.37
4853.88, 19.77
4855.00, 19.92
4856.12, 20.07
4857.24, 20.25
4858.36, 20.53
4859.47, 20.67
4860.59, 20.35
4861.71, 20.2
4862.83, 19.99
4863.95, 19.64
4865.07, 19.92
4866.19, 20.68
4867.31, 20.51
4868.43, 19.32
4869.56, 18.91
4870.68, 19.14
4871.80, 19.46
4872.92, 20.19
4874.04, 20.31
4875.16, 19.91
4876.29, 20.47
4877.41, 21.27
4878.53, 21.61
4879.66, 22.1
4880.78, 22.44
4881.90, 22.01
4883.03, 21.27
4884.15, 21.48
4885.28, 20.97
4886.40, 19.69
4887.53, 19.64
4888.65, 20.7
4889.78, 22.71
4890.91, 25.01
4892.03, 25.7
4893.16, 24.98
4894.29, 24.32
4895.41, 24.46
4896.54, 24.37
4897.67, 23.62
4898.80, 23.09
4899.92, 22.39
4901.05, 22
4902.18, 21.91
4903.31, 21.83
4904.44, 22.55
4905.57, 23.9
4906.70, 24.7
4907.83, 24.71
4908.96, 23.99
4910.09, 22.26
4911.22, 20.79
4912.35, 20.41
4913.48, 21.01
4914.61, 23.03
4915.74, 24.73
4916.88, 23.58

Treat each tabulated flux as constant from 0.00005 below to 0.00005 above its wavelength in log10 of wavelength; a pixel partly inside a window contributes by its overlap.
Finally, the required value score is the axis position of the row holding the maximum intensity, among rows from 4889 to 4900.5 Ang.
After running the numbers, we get 4892.03 Ang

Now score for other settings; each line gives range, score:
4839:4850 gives 4841.60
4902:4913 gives 4907.83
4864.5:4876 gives 4866.19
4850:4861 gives 4851.65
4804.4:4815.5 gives 4814.92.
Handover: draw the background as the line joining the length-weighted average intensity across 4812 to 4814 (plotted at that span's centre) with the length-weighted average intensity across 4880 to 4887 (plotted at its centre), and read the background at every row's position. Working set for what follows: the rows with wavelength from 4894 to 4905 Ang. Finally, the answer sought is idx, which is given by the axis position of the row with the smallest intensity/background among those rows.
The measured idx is 4903.31 Ang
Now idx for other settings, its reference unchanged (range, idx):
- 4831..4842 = 4834.92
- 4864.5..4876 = 4869.56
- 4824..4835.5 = 4834.92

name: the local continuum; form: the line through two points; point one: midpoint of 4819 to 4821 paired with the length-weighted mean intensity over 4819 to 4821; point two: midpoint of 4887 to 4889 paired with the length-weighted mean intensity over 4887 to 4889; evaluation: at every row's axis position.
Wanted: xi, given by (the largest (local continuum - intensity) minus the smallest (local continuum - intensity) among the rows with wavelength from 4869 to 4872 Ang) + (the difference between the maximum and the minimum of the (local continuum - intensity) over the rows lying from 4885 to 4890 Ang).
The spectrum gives 3.9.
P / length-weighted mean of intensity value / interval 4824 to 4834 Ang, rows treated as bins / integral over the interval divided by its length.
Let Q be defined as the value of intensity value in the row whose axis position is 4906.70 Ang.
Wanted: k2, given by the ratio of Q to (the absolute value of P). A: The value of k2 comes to 1.09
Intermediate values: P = 22.7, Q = 24.7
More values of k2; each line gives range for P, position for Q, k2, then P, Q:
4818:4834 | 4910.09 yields 0.95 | 23.3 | 22.26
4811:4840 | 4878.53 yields 0.94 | 23.1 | 21.61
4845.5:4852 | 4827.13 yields 1.10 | 20.7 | 22.72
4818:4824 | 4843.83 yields 0.90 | 24.3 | 21.96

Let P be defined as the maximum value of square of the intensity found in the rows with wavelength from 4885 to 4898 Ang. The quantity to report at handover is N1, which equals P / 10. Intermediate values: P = 660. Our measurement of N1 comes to 66.0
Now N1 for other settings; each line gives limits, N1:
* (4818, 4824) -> 63.4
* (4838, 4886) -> 52.7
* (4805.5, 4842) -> 63.4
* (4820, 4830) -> 63.4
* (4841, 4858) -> 52.7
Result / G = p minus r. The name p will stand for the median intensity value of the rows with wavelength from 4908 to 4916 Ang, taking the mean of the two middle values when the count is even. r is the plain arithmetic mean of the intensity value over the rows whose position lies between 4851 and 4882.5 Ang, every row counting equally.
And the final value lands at 1.9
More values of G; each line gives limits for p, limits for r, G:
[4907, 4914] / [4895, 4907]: -1.5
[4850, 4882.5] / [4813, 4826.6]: -3.9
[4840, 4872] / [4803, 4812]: -2.0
